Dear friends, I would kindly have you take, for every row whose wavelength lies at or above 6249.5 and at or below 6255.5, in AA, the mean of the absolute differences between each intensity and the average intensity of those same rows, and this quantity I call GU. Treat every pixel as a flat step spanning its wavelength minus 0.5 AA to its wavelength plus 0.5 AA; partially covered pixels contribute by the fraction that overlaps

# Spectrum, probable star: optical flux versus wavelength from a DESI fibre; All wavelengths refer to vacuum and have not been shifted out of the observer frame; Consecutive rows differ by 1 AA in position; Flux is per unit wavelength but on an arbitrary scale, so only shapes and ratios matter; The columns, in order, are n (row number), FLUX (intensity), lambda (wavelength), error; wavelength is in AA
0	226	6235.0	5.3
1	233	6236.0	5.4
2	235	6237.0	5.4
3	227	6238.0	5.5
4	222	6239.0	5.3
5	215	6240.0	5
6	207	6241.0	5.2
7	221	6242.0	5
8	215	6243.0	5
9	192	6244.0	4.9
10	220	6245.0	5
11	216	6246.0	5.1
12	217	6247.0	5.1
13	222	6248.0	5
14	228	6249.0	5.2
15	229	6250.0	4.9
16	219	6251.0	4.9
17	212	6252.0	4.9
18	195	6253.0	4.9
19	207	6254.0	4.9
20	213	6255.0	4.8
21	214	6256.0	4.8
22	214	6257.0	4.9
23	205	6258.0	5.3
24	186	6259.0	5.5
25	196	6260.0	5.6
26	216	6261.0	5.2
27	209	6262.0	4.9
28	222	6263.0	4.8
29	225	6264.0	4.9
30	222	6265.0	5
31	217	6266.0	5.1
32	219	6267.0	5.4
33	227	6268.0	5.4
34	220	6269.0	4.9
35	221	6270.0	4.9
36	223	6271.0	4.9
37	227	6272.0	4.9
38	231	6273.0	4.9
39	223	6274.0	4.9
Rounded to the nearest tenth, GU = 7.8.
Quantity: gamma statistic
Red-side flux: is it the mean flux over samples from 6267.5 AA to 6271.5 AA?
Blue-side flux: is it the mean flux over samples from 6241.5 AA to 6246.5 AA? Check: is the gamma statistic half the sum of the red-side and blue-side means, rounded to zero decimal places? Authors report 218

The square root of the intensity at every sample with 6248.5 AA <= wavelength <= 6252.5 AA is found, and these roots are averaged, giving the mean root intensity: 14.9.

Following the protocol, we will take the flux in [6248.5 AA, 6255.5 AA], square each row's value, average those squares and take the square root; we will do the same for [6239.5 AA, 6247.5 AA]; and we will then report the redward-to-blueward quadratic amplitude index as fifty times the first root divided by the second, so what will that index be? 50.5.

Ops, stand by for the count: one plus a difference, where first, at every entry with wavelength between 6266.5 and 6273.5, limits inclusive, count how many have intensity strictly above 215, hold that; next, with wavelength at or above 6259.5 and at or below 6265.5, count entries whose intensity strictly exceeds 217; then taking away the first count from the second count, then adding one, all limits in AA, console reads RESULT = -3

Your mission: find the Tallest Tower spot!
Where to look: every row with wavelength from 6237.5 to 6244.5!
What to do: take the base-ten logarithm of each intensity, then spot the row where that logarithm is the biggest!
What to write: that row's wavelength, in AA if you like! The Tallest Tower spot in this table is 6238.0 AA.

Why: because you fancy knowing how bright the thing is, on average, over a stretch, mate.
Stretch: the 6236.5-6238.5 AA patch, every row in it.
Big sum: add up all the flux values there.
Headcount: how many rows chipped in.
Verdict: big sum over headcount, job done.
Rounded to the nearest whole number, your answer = 231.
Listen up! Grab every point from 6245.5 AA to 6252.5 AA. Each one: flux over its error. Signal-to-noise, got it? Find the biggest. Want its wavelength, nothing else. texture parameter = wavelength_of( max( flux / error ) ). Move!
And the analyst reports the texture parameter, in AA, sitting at 6250.0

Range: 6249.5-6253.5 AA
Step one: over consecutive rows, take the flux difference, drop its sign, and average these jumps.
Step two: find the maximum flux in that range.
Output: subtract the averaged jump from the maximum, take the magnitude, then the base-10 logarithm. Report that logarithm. 2.34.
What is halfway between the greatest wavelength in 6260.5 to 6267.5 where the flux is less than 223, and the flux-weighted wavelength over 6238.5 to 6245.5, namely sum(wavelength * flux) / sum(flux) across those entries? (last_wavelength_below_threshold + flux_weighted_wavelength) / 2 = 6254.5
